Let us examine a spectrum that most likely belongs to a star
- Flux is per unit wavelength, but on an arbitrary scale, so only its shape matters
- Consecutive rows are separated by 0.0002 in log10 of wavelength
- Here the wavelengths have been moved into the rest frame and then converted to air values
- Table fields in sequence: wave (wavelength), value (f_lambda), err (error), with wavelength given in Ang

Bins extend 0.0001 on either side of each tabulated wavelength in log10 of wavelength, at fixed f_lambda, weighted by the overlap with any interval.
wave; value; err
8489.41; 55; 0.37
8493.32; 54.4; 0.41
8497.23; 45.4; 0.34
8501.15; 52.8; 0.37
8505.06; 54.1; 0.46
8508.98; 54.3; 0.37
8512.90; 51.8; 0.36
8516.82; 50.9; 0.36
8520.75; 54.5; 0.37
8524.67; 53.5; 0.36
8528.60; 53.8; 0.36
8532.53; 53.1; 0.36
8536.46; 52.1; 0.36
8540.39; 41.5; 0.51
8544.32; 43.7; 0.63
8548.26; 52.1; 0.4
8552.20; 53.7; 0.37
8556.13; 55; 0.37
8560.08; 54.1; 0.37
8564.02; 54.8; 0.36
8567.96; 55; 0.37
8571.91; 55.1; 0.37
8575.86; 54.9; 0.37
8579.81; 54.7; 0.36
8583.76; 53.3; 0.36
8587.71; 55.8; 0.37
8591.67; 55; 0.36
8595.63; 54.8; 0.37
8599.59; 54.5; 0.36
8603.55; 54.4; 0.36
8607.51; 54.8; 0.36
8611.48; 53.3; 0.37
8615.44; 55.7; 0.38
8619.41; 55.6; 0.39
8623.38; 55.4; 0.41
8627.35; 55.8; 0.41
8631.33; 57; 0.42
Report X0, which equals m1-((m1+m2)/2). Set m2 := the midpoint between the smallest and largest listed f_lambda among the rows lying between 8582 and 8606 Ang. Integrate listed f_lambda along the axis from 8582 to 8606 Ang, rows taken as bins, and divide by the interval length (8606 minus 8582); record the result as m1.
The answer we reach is 0.05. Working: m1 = 55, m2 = 55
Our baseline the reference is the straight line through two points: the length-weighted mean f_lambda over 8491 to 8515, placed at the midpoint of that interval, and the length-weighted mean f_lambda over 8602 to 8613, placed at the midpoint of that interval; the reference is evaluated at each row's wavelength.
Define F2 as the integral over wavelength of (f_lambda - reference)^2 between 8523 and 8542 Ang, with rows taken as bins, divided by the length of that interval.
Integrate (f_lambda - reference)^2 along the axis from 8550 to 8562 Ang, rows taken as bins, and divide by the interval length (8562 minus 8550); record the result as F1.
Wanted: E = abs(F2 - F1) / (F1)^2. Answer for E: 11.7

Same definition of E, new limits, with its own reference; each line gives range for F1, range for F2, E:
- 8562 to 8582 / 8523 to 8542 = 5.8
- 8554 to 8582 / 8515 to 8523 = 0.3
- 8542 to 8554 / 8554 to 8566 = 0.0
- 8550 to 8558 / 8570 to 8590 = 0.0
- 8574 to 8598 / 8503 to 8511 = 1.0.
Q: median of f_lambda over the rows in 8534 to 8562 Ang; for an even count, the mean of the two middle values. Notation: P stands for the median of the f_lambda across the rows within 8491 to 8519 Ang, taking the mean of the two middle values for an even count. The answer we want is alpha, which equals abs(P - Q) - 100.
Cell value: -99.3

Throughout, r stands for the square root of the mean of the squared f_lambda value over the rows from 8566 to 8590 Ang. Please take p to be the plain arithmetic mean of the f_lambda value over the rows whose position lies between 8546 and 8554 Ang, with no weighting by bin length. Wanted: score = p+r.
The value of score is 108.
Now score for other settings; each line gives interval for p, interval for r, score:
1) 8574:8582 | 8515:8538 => 108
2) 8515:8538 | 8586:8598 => 108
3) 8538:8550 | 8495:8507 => 97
